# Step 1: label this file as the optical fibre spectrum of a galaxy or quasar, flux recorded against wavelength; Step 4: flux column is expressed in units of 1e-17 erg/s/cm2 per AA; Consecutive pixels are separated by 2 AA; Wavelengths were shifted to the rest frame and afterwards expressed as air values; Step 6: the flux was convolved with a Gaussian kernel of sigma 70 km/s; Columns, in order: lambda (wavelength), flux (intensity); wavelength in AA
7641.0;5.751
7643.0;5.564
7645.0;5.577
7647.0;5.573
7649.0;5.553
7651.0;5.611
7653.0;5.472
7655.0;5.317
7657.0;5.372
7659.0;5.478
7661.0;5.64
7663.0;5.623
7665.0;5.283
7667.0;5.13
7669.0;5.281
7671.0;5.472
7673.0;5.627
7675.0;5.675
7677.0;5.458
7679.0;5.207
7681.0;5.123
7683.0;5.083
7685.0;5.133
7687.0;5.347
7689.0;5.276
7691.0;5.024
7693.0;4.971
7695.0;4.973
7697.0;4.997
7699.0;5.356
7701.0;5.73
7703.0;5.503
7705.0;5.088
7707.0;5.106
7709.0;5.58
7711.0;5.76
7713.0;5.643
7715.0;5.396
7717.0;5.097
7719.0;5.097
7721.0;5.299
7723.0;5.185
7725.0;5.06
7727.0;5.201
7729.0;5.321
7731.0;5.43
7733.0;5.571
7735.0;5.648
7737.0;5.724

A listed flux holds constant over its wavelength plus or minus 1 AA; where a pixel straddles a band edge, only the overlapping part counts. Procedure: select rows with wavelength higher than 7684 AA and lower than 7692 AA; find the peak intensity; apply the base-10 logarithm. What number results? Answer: 0.728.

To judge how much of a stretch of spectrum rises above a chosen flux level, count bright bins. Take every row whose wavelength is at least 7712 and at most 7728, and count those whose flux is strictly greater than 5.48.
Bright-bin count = 1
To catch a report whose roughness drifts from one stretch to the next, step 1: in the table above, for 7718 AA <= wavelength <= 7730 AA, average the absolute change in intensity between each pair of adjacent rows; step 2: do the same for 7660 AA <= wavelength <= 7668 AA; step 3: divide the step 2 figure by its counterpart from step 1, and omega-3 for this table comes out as 1.21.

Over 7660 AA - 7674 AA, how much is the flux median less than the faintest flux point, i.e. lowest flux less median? -0.342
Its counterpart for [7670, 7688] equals -0.264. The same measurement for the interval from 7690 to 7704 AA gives -0.053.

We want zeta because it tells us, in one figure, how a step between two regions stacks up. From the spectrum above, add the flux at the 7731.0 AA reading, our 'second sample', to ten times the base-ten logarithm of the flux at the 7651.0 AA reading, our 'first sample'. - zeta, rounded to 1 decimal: 12.9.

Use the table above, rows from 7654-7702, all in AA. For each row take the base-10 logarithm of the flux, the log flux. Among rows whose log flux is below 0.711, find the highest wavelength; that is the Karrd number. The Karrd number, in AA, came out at 7697.0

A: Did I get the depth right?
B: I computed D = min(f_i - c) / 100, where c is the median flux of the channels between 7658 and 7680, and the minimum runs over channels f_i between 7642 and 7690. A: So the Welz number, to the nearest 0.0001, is -0.0039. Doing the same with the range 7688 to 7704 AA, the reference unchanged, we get -0.0050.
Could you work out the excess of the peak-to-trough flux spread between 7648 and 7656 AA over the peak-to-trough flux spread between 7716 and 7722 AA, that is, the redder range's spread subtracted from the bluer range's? 0.09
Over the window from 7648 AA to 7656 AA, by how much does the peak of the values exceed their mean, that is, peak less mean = 0.12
